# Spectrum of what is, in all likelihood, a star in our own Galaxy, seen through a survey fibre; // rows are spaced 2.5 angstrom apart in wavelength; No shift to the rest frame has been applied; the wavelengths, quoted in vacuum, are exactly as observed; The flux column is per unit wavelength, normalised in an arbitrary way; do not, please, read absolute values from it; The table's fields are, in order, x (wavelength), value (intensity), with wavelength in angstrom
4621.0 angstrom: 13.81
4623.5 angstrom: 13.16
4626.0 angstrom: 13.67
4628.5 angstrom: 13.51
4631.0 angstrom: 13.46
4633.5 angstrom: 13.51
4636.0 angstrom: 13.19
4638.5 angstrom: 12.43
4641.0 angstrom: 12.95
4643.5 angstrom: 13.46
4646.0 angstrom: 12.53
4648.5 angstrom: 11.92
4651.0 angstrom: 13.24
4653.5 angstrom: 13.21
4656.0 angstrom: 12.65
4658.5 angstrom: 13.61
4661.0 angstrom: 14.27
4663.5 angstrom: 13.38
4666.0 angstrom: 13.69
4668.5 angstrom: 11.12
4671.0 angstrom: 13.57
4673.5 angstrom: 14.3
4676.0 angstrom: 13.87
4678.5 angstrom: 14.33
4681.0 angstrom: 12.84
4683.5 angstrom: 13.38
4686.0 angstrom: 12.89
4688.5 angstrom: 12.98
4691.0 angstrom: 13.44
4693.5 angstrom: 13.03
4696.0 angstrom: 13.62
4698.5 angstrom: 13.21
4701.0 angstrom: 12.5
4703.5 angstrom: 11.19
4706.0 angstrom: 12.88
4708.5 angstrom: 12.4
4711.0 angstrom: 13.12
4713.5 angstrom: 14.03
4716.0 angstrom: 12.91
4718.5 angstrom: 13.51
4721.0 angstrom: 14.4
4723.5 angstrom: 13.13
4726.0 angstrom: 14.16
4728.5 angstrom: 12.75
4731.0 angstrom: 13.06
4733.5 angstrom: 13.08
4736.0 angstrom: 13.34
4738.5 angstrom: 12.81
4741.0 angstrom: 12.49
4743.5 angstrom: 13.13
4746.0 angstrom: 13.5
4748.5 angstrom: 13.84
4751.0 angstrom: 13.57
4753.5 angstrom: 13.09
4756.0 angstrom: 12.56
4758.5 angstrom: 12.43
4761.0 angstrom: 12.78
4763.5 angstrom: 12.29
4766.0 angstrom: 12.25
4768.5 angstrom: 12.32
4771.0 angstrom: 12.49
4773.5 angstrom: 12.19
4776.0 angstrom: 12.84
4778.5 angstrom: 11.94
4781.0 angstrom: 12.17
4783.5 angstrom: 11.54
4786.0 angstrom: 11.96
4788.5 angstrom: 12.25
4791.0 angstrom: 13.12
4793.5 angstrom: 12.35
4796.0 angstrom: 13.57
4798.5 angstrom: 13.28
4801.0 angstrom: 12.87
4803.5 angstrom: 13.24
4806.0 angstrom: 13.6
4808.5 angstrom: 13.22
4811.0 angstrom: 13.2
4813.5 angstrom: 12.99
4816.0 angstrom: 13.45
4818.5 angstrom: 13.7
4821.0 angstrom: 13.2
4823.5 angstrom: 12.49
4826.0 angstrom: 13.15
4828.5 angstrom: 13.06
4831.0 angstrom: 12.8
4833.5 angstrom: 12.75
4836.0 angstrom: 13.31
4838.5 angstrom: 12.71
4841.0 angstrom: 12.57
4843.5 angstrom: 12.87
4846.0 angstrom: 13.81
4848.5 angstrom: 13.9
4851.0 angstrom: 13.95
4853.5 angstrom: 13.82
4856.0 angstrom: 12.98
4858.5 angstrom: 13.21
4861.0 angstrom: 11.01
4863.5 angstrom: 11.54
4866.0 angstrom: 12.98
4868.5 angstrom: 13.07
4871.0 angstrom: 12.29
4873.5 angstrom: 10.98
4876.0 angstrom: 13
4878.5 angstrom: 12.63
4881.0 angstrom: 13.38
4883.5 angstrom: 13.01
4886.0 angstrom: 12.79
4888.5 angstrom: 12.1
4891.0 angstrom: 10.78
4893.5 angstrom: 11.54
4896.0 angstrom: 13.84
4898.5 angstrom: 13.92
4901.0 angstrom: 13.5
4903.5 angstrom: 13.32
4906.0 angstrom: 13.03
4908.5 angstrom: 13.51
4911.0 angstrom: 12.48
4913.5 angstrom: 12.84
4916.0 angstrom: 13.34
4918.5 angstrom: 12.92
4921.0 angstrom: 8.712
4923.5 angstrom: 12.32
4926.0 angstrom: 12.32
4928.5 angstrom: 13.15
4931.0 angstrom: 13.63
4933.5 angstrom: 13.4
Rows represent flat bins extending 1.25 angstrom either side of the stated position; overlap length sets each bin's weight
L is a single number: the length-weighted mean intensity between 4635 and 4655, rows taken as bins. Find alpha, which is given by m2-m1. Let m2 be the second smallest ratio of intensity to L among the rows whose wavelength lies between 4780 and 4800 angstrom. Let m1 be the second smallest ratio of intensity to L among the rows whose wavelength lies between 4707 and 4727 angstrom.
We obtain -0.07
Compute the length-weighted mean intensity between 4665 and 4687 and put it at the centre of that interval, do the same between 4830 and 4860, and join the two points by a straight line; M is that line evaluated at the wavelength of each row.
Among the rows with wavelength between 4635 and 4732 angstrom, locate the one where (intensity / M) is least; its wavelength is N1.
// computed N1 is 4668.5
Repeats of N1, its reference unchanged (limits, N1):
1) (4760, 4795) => 4783.5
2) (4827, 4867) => 4861.0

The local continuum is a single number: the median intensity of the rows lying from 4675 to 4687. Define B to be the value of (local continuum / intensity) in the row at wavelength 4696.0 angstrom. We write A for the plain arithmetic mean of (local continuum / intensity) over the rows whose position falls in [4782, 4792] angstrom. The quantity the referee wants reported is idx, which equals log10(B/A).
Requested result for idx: -0.05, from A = 1.10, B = 0.98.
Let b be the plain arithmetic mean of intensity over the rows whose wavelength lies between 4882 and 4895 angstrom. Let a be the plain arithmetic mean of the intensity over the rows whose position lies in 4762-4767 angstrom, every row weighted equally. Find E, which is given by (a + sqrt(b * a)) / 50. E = 0.489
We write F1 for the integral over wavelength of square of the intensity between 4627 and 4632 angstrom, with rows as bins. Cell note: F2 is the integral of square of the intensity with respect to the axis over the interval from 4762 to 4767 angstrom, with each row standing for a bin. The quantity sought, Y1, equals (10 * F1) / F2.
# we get 12.0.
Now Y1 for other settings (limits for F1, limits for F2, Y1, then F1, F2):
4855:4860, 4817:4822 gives 9.3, 846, 906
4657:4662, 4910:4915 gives 11.9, 961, 807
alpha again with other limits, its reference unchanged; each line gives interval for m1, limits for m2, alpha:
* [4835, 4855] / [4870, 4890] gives -0.05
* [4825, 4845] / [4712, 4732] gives 0.02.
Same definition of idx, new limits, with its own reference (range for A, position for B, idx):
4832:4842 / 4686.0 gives 0.00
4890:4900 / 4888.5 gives 0.01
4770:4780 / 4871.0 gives 0.00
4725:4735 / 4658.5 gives -0.01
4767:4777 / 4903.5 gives -0.03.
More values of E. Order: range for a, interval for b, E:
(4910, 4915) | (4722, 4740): 0.512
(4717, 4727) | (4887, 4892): 0.527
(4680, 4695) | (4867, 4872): 0.520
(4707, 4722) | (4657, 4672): 0.535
